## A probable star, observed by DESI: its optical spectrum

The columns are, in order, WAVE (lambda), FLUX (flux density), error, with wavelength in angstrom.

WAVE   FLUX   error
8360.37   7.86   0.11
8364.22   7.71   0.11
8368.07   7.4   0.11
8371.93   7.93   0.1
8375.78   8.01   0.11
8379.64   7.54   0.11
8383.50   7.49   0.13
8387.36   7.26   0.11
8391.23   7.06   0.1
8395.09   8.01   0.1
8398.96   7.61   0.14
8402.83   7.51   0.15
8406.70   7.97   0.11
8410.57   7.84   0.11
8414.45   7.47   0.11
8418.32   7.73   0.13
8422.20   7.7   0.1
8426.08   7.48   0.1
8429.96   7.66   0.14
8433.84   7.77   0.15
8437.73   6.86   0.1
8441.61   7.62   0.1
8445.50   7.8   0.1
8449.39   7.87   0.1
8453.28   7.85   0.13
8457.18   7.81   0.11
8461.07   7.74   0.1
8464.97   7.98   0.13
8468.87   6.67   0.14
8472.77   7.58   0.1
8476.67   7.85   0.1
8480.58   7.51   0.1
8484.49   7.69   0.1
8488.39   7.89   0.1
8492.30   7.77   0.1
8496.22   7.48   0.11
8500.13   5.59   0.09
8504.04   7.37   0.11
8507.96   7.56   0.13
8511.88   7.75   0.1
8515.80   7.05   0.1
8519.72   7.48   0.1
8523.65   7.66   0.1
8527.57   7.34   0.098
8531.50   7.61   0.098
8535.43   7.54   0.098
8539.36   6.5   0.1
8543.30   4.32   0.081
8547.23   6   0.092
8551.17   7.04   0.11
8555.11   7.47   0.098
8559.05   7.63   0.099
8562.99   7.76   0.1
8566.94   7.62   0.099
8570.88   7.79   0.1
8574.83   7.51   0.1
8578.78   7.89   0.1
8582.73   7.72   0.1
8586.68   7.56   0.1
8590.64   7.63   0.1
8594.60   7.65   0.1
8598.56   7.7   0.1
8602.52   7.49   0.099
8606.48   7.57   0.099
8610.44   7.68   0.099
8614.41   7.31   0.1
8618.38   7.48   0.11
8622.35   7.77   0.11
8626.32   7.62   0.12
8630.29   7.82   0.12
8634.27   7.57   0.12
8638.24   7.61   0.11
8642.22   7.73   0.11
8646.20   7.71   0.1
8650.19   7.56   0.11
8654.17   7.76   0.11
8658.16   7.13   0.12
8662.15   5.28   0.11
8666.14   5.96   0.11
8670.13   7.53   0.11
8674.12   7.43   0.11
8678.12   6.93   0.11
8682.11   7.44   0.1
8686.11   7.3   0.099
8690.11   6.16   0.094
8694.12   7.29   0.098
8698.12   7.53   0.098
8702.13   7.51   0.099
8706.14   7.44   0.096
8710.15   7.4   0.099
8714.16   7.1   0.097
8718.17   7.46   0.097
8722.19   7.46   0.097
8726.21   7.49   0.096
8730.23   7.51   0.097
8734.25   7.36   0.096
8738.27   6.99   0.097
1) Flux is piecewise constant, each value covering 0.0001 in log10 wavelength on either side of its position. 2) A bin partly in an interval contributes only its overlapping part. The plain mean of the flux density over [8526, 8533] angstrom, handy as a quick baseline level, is 7.47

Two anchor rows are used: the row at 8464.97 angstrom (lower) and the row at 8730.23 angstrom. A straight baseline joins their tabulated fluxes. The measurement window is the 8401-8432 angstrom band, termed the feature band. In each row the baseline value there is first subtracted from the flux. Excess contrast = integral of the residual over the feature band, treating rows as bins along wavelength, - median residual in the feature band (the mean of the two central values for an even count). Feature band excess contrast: -11.9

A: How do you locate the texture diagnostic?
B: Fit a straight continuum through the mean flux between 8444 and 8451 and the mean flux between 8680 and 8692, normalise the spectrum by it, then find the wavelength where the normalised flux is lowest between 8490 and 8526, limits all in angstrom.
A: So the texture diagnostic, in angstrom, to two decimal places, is 8500.13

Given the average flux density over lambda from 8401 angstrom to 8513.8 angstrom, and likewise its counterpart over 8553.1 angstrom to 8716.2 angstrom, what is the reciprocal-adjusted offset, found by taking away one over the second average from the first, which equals 7.43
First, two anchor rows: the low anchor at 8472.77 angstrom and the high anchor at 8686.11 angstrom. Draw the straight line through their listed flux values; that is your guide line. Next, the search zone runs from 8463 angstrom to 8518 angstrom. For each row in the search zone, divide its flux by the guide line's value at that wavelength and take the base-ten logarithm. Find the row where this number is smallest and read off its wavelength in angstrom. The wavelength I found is 8500.13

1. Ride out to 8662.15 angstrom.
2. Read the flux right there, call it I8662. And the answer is 5.28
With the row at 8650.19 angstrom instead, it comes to 7.56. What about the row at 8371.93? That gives 7.93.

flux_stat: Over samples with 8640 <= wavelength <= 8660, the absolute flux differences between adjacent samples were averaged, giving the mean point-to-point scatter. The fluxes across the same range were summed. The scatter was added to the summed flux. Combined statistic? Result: 38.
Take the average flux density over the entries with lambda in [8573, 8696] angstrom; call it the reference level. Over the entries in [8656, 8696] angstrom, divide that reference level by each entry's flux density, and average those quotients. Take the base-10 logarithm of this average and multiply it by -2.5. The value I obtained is -0.10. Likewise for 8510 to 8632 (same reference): -0.01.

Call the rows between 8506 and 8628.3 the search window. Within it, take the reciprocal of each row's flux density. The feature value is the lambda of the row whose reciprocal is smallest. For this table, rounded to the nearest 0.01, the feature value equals 8578.78 angstrom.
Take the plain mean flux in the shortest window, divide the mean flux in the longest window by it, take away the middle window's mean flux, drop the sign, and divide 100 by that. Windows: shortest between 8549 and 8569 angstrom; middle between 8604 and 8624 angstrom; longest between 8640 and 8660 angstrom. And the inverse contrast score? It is 15.3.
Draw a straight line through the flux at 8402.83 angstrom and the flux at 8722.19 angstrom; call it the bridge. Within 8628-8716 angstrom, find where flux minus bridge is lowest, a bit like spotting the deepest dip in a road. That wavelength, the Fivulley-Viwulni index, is 8662.15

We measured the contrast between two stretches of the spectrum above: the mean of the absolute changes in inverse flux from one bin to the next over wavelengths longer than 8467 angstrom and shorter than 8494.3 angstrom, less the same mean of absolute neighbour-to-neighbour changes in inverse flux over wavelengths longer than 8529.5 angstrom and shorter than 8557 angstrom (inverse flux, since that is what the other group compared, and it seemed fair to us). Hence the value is -0.027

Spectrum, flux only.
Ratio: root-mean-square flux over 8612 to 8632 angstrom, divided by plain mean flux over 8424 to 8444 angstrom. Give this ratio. 1.02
